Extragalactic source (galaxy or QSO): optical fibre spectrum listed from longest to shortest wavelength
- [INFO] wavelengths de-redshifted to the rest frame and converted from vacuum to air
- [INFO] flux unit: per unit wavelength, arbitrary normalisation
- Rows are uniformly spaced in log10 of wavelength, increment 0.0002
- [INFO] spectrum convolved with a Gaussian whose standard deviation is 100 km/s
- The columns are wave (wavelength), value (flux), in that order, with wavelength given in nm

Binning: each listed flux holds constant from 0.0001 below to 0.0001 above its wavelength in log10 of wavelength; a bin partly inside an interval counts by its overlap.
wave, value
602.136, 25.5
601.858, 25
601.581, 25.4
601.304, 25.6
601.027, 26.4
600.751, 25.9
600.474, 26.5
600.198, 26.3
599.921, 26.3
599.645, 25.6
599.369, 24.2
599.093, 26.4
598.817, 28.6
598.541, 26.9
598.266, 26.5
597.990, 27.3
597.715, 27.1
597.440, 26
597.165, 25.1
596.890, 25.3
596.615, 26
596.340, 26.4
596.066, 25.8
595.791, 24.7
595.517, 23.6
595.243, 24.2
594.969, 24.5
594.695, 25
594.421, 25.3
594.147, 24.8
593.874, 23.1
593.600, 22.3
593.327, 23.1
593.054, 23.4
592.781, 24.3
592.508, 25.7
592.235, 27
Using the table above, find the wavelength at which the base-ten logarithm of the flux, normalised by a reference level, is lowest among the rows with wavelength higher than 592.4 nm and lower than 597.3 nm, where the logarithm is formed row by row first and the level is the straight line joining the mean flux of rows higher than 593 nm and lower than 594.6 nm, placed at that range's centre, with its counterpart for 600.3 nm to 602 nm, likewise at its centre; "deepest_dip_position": 593.600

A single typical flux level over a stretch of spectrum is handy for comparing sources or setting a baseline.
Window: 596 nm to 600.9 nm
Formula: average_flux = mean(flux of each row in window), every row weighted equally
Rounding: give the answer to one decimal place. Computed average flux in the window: 26.2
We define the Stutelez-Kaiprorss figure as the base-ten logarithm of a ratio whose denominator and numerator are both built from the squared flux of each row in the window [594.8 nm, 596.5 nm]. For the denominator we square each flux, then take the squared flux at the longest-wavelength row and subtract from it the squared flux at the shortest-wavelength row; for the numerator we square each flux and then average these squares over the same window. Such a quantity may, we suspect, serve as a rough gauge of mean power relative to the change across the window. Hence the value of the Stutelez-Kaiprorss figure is 0.81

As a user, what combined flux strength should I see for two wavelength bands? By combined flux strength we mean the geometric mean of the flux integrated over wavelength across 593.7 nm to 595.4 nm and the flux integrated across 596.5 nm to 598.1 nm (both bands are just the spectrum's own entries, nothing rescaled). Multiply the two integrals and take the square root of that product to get 41.7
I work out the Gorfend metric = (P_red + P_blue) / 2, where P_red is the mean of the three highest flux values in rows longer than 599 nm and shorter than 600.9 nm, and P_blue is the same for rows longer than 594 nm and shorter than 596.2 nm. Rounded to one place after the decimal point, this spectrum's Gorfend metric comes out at 25.9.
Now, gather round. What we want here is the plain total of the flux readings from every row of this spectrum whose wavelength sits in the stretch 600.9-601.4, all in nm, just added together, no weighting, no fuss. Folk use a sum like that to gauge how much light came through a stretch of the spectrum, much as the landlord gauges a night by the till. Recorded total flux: 52.0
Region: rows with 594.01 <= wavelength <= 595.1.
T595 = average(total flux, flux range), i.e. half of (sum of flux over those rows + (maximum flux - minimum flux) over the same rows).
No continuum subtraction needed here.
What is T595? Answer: 50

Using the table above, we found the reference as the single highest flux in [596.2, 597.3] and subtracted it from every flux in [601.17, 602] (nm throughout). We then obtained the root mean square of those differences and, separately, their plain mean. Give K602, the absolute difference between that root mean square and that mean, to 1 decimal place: 2.2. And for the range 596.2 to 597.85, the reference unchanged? 1.2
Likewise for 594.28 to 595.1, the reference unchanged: 3.0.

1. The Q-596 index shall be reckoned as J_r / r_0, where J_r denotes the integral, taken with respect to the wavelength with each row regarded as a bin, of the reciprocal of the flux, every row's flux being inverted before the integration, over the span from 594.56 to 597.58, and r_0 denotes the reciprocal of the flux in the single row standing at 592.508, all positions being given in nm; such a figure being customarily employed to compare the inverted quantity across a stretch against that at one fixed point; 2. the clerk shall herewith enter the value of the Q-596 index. 3.09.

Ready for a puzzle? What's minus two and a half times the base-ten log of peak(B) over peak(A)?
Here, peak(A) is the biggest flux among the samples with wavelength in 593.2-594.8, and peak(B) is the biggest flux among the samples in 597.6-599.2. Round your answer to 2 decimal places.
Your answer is -0.13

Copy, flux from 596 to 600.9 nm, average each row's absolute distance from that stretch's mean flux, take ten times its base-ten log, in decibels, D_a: -1.8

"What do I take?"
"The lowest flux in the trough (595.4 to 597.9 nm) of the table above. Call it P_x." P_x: 23.6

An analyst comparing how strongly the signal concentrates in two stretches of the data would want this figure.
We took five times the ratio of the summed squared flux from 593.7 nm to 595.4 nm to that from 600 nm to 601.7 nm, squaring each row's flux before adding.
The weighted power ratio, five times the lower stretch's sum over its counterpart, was 4.43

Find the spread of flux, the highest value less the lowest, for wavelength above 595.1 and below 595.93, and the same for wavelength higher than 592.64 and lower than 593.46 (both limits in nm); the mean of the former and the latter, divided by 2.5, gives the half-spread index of 0.46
